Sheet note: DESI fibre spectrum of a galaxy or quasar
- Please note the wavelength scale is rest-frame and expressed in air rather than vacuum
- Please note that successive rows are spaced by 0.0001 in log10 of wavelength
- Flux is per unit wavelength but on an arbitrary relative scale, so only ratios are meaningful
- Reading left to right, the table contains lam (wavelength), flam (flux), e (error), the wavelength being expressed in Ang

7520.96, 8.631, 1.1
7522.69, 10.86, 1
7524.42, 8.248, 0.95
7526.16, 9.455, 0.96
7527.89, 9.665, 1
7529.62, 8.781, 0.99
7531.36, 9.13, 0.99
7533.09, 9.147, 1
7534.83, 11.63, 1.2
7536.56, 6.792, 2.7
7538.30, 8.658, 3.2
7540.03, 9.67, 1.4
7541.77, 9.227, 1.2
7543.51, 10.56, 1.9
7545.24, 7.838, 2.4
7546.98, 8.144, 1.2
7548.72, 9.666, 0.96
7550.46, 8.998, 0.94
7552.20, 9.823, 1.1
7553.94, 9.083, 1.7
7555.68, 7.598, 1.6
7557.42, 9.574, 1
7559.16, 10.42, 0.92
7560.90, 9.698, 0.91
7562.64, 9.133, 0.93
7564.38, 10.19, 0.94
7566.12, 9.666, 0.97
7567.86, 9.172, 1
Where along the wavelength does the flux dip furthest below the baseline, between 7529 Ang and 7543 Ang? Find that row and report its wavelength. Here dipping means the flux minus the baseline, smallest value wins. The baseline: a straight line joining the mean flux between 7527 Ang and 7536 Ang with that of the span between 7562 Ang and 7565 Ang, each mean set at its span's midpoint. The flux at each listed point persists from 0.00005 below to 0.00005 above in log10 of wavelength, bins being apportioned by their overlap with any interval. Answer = 7536.56 Ang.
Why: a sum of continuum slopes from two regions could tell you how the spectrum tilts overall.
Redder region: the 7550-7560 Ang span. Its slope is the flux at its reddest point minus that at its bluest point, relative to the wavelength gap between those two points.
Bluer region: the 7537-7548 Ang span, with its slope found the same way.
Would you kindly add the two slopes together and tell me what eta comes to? 0.10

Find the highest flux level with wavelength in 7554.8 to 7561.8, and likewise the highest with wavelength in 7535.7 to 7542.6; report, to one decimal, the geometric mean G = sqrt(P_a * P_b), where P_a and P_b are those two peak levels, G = 10.0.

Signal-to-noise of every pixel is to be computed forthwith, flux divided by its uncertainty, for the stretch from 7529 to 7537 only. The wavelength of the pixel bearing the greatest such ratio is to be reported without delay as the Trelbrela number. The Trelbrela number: 7534.83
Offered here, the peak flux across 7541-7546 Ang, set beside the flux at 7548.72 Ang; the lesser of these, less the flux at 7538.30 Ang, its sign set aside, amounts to 1.0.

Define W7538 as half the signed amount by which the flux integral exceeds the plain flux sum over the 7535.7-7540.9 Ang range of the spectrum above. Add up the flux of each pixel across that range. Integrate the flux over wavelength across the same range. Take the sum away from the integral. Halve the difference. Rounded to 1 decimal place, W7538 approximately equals 9.2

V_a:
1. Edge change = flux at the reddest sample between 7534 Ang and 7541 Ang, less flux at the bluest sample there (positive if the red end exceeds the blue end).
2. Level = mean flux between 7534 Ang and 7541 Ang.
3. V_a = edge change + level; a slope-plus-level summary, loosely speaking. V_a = 7.2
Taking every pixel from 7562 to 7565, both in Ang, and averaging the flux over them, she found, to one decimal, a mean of 9.7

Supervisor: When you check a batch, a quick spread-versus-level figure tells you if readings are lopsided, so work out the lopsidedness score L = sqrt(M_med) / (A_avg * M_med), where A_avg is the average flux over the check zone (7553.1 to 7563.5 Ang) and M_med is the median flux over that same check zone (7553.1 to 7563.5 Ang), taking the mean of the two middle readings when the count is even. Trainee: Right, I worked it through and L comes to 0.0353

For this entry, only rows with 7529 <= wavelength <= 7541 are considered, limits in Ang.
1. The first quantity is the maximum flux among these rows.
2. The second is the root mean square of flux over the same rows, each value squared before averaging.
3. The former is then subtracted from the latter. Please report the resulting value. -2.42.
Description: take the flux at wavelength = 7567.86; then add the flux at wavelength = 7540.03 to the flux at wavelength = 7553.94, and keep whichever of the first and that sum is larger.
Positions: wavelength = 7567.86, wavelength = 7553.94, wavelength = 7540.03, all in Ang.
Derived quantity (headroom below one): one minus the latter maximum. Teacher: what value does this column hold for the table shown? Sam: -17.8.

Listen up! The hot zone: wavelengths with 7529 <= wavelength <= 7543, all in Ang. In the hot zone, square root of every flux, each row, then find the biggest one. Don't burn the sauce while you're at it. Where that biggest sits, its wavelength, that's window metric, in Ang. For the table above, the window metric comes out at 7534.83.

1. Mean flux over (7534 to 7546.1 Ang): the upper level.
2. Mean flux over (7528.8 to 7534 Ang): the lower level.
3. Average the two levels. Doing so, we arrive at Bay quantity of 9.11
